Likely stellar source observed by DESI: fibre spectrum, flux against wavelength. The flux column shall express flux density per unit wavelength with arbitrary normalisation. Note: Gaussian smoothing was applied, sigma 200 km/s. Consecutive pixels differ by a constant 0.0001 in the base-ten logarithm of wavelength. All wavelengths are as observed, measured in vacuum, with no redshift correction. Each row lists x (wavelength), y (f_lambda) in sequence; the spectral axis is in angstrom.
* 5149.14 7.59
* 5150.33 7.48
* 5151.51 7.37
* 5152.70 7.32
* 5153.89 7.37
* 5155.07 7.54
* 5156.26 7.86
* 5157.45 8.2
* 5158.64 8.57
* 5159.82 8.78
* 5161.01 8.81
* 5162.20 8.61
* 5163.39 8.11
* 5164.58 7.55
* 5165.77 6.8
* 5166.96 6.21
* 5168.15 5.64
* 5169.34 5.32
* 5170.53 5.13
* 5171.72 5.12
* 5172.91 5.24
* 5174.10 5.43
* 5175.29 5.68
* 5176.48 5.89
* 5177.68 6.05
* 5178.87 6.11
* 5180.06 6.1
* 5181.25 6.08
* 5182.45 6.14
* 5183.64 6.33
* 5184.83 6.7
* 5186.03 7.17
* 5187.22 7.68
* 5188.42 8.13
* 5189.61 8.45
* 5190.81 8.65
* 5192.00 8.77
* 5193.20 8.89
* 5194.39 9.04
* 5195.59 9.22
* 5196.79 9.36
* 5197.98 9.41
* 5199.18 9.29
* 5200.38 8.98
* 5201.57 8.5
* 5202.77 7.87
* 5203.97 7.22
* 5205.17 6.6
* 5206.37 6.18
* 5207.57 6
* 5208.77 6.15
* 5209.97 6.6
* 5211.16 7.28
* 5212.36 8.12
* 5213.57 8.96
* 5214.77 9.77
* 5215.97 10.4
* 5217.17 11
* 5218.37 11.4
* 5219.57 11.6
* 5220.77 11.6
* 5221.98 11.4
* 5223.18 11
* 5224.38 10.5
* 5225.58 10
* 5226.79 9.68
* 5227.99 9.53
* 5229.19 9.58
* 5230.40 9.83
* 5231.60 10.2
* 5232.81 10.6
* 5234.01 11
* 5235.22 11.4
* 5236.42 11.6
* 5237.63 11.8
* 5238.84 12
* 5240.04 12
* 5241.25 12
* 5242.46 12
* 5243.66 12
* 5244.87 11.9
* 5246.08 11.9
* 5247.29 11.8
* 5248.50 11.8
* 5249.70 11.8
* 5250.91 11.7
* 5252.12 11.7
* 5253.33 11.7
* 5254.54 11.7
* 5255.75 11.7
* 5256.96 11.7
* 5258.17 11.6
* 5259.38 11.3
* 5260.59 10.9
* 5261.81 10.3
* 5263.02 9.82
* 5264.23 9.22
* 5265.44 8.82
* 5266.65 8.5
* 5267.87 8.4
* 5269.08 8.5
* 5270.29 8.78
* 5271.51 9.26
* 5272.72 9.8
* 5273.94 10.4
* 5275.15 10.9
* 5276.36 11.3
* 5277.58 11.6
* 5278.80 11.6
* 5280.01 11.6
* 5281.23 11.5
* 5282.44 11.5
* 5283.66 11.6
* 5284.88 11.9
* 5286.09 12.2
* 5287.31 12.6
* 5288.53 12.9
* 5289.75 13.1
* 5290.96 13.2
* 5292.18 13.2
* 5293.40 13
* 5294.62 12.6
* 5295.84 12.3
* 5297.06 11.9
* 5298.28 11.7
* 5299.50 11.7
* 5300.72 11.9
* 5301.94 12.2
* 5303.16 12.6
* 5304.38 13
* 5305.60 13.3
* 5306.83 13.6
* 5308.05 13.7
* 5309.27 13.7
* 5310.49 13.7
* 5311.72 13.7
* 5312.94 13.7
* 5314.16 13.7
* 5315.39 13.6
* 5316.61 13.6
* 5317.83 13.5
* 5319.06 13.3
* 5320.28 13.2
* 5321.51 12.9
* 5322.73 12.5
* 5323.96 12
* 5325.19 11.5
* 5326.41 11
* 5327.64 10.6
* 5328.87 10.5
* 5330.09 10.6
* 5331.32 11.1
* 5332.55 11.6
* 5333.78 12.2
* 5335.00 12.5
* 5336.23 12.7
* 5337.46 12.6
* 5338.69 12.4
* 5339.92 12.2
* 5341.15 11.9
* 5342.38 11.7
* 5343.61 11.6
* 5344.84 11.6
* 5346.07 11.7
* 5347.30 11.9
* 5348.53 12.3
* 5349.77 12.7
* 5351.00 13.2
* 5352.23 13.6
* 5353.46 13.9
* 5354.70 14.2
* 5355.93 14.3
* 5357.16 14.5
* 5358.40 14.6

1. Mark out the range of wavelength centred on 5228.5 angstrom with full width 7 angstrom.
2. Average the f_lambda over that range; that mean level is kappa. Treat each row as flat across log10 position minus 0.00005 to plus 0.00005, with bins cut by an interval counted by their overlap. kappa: 9.8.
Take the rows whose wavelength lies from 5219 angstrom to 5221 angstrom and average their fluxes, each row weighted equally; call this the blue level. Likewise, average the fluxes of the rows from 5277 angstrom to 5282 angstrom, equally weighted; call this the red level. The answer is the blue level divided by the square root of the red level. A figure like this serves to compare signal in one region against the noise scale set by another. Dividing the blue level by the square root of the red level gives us 3.4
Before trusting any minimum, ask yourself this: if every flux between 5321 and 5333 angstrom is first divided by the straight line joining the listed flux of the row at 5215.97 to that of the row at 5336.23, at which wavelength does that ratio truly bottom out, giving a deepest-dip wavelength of 5328.87 angstrom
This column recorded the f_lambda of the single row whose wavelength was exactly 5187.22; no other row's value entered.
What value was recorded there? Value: 7.68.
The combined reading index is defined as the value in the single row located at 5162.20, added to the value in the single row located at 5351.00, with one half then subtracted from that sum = 21.3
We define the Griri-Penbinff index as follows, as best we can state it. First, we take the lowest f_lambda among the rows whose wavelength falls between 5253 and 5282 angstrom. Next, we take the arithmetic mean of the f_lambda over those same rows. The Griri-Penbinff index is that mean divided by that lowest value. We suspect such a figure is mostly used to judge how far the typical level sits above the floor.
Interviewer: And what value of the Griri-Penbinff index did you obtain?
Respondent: 1.24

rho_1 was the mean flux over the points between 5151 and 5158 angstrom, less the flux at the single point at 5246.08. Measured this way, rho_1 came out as -4.3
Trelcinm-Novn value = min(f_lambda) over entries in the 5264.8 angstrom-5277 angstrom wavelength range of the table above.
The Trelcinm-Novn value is 8.4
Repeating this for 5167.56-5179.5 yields 5.12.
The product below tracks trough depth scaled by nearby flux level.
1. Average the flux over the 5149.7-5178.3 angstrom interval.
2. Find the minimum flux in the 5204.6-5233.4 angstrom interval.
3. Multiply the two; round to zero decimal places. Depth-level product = 42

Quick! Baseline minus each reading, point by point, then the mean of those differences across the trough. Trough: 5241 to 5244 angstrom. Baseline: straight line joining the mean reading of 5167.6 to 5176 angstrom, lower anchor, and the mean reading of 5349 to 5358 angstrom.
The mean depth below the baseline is -3.4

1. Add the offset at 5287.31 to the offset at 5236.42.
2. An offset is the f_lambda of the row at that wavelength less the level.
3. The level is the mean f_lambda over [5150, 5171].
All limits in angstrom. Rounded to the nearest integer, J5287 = 9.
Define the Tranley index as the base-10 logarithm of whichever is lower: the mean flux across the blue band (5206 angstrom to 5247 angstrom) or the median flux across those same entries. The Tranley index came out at 1.01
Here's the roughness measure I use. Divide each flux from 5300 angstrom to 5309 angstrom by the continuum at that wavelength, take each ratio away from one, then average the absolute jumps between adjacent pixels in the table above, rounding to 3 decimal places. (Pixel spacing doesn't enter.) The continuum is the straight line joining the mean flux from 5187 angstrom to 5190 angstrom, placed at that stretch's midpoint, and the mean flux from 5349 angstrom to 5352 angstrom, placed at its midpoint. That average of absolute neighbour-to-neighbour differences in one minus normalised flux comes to 0.022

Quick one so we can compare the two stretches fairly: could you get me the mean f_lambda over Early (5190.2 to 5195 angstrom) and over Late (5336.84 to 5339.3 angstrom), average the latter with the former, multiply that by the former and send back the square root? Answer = 10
